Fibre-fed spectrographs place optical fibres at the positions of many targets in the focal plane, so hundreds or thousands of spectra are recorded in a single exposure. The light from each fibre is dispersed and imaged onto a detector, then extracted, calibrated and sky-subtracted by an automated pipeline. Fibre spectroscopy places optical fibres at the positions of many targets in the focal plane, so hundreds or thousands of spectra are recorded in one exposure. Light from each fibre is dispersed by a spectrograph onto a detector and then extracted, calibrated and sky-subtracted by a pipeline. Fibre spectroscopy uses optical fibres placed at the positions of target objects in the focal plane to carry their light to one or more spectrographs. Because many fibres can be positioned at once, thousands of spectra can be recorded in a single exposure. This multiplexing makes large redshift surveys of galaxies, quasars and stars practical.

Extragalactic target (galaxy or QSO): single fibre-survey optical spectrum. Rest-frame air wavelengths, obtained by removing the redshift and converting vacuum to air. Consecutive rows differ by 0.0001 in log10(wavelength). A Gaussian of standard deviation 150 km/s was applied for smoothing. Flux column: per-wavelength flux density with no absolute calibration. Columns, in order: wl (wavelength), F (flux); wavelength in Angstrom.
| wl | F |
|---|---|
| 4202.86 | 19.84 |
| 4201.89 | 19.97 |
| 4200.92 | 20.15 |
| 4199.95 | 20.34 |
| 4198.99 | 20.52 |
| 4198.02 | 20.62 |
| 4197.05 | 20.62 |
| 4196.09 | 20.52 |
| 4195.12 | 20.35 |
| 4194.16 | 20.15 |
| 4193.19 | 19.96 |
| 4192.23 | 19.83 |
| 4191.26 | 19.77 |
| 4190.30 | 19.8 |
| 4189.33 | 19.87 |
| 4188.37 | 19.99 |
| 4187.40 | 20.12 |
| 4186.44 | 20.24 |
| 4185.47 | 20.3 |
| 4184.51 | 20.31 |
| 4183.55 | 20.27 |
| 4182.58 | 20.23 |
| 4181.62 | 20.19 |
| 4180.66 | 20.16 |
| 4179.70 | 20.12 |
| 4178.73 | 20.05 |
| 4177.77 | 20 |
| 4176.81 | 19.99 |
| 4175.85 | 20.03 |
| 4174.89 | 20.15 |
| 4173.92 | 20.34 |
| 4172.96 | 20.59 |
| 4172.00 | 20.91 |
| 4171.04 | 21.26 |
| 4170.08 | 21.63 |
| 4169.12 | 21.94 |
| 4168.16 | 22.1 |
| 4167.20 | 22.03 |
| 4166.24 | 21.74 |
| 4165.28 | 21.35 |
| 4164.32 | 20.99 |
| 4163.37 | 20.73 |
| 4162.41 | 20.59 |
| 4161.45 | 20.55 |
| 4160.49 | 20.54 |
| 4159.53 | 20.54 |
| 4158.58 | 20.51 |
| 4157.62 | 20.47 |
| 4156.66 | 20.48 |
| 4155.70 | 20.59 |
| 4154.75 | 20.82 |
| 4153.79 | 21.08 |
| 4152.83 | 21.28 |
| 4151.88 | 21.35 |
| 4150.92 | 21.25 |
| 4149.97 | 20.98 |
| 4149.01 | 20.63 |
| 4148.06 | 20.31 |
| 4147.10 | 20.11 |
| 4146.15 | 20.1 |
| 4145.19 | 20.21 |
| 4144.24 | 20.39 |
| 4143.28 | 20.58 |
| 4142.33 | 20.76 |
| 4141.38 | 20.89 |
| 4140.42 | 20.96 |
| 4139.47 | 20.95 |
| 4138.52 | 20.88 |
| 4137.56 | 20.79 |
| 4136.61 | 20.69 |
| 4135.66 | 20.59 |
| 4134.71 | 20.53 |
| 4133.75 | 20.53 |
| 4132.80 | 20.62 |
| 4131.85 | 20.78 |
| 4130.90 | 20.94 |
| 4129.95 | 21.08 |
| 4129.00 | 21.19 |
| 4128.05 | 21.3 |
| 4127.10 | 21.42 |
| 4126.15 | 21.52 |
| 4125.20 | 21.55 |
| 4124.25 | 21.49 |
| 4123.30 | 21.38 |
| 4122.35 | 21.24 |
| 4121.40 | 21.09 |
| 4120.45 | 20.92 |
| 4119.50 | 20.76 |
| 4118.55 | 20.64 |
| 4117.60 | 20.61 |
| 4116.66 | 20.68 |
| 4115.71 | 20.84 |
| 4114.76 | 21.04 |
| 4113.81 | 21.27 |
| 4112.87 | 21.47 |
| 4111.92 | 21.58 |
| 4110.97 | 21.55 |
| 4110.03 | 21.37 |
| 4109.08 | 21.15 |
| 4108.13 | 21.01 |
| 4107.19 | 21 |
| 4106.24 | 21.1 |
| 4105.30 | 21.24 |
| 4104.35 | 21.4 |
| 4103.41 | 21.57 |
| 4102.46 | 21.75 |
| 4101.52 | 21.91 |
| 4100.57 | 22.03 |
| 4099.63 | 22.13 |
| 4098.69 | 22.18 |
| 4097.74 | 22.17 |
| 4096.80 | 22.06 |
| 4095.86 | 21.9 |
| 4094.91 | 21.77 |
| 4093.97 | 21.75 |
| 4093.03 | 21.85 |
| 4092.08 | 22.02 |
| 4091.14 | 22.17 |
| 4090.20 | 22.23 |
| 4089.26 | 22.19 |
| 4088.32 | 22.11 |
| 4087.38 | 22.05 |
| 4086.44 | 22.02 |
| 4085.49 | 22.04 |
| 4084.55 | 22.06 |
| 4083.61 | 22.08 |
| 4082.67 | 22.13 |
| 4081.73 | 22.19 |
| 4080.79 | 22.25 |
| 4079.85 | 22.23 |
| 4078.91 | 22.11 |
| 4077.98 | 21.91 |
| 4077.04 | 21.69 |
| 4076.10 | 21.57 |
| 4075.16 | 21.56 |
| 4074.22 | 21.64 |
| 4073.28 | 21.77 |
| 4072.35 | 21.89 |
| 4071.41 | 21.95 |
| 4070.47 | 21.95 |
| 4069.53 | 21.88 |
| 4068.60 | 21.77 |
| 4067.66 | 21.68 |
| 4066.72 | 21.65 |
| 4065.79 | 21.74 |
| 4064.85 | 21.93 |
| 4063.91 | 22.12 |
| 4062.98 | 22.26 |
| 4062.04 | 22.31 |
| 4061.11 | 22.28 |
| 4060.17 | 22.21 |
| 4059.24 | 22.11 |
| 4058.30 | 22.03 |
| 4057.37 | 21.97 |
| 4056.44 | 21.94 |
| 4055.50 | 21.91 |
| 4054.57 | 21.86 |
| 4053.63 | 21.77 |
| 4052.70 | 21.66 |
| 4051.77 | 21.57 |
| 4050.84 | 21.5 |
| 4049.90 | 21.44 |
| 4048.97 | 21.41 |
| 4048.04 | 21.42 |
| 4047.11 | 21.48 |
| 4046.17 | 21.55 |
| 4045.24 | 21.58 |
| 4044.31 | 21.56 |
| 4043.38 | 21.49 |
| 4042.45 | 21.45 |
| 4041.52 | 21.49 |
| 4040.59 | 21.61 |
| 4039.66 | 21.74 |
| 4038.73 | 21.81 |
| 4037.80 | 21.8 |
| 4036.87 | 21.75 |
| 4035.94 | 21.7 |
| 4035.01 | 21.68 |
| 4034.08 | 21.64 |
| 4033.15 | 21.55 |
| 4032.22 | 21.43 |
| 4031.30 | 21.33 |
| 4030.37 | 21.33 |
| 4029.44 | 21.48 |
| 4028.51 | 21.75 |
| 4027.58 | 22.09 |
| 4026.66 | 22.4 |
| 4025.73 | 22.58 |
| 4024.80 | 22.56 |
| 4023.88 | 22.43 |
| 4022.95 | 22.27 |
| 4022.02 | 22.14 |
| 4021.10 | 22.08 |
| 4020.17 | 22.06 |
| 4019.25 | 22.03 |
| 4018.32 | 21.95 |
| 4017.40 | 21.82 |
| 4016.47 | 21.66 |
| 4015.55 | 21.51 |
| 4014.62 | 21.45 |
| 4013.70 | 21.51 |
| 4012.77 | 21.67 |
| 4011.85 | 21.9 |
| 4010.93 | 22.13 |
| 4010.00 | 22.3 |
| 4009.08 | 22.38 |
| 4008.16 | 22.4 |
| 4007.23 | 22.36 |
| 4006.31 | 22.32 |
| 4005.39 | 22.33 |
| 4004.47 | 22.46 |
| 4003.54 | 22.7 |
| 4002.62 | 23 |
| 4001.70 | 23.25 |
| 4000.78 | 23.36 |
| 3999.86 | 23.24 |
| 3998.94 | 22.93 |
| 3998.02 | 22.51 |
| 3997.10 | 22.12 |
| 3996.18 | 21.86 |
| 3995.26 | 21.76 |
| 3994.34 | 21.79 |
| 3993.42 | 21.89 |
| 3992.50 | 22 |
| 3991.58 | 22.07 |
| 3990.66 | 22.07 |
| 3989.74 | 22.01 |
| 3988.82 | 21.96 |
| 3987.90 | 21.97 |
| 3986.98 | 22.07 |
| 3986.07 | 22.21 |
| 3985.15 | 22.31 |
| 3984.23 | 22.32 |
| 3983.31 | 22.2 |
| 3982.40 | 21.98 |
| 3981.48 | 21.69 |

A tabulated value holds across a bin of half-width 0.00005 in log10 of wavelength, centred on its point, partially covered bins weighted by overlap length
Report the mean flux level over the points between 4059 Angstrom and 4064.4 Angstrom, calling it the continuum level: 22.2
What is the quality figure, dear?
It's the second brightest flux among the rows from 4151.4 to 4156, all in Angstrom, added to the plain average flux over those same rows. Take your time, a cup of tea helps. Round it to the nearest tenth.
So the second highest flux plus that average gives 42.3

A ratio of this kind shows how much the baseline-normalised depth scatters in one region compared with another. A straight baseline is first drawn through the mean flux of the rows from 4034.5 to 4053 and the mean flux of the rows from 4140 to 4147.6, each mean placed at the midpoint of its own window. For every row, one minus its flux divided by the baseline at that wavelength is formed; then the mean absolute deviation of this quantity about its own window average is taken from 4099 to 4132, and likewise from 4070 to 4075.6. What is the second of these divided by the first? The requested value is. 0.41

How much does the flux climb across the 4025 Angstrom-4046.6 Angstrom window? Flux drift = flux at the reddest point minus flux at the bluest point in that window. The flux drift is -1.0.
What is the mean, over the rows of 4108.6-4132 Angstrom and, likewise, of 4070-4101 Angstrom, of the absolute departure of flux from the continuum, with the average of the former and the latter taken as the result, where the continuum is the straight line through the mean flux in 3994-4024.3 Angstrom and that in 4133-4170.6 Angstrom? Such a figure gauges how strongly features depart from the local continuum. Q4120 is 0.38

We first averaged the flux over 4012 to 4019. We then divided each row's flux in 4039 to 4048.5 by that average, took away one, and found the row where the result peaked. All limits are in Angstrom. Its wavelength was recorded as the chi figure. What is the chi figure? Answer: 4039.66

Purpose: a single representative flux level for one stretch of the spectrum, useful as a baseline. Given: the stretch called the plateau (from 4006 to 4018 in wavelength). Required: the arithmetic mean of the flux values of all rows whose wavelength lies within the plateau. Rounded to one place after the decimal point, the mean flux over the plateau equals 22.0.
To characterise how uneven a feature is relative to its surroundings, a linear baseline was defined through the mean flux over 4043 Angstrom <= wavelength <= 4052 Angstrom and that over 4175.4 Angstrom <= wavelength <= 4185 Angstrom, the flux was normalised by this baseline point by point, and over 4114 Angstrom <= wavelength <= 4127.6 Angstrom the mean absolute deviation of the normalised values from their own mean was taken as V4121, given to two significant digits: 0.016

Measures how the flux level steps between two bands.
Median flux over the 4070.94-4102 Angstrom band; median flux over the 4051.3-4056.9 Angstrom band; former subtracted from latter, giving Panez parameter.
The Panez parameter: -0.2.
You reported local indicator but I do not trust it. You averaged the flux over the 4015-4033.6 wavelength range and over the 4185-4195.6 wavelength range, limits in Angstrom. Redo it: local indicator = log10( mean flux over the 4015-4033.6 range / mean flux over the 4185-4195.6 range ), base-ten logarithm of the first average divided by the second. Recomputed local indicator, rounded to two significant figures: 0.039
